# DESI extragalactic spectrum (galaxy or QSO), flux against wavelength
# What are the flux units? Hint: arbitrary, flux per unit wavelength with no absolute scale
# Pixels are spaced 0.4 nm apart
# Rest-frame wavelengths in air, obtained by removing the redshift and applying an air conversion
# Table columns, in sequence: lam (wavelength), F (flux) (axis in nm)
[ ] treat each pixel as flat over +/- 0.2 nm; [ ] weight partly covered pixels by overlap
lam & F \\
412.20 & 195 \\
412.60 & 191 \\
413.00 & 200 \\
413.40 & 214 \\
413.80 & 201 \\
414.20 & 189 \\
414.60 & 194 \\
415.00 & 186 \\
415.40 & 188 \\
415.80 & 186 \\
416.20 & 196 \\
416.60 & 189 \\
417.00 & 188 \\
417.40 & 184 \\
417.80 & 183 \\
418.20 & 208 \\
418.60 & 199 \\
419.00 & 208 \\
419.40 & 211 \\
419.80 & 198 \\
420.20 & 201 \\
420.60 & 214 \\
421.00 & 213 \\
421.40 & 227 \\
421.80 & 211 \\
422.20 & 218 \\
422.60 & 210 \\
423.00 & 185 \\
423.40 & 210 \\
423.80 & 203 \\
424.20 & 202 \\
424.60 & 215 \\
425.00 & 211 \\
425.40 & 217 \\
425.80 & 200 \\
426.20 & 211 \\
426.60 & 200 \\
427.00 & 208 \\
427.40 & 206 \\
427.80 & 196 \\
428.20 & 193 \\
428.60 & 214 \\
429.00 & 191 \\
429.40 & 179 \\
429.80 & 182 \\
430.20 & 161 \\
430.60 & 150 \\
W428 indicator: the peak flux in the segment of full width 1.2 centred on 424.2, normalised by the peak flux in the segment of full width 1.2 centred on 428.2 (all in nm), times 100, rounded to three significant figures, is 100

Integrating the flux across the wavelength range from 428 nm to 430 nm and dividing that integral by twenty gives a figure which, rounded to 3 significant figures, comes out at 19.2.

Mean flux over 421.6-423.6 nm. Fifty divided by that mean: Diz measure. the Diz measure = 0.242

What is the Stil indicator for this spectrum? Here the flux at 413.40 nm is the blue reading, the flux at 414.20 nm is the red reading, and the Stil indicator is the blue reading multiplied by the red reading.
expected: 40446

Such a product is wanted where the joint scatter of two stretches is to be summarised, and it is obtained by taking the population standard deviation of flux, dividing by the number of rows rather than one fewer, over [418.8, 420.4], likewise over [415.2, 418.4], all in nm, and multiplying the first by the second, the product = 40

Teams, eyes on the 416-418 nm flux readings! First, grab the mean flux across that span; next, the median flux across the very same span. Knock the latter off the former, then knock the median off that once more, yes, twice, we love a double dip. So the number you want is -188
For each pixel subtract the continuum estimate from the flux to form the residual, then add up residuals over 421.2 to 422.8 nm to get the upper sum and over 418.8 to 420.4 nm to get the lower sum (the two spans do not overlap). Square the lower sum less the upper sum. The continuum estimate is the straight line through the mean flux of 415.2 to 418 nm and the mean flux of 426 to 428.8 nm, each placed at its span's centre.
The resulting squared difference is 1124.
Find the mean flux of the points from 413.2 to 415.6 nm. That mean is 195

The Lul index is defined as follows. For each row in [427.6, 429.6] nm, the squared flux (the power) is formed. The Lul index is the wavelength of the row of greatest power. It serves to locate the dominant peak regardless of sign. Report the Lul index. 428.60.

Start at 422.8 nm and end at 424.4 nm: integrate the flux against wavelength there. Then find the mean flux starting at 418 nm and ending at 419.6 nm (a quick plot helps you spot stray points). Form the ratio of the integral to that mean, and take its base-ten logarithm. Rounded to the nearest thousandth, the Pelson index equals 0.190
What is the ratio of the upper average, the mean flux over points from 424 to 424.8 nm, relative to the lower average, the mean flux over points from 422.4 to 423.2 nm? 1.06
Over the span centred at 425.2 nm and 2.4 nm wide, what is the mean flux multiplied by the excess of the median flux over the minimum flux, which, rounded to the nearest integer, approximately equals 2303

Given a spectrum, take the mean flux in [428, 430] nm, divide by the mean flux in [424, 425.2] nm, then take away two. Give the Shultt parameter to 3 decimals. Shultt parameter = -1.084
